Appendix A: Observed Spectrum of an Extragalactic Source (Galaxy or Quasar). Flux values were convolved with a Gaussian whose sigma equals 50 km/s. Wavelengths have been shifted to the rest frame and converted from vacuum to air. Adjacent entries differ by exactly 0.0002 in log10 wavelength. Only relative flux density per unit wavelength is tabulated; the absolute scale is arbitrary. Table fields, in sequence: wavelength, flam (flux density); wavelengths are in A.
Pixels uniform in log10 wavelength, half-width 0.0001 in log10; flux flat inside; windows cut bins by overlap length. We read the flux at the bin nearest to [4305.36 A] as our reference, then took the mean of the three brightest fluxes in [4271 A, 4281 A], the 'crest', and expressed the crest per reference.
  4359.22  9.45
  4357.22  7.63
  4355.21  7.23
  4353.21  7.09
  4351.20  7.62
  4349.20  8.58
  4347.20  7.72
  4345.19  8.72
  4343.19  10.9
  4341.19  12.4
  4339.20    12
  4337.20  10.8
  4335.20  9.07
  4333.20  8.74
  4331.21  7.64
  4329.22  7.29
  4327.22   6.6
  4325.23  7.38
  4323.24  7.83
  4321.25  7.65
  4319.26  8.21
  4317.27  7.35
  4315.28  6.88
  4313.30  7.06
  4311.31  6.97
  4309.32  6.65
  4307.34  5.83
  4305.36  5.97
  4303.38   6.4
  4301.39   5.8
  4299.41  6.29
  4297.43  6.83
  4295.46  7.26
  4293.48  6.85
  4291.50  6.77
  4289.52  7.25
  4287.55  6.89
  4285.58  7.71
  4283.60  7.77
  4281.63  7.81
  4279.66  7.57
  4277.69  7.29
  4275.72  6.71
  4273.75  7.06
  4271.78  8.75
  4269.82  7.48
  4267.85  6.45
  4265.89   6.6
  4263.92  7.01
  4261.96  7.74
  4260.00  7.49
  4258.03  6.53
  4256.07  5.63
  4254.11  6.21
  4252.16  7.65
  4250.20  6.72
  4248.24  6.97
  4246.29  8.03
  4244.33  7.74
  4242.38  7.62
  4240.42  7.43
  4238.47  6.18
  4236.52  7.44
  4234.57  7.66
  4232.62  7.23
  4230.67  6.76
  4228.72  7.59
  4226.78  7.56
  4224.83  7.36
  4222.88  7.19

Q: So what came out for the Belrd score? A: 1.32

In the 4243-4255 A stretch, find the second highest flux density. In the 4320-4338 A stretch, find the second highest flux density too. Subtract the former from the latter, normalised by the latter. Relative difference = 0.15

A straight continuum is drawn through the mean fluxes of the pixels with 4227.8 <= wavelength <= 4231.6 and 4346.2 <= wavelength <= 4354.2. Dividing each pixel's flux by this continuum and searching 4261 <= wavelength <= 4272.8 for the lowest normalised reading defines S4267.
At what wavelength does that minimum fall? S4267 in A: 4267.85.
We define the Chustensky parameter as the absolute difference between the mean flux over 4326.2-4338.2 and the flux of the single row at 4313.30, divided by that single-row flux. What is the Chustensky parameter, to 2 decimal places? 0.18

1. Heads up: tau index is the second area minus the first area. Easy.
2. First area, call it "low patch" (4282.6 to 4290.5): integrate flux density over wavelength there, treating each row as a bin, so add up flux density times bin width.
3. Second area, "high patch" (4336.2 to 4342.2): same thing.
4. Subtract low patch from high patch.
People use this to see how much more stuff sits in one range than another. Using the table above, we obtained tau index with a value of 12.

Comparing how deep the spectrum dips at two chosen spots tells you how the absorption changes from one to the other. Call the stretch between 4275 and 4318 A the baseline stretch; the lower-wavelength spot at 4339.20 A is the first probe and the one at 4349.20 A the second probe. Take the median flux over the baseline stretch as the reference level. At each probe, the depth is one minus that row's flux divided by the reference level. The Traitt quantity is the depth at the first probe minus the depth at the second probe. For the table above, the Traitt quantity -0.50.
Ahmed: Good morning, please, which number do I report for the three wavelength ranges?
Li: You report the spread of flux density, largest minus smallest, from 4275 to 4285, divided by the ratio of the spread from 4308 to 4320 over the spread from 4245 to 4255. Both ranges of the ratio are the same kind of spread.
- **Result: 1.3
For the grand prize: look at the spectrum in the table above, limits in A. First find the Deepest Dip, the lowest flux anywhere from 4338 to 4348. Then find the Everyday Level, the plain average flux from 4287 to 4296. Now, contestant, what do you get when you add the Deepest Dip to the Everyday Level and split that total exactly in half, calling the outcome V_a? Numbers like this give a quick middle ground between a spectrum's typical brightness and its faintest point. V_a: 7.36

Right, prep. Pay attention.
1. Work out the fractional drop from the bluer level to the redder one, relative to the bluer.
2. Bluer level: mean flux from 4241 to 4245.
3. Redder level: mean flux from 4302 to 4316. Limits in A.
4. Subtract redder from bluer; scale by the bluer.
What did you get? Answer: 0.15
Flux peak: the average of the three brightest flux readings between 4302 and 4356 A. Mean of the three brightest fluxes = 11.8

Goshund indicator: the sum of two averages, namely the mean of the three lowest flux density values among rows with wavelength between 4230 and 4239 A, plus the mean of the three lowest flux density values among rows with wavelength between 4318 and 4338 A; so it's 13.8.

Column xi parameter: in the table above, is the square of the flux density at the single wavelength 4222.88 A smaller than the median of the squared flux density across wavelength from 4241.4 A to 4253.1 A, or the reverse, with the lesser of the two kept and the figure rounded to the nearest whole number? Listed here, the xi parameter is 52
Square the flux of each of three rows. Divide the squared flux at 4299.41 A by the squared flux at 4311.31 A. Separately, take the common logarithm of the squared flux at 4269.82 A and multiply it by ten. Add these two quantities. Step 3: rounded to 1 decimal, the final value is 18.3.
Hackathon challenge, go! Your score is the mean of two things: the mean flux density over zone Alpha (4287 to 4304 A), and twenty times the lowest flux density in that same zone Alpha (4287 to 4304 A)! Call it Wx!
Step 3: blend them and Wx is 61.4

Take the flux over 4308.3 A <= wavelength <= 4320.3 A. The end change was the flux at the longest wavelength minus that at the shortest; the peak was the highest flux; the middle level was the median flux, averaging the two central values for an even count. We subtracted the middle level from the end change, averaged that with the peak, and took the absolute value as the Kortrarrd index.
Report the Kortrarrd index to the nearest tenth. 1.4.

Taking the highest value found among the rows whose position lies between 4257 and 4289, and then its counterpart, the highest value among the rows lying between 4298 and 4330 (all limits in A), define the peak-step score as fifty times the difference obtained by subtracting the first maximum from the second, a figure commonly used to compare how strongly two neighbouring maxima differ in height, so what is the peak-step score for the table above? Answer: -27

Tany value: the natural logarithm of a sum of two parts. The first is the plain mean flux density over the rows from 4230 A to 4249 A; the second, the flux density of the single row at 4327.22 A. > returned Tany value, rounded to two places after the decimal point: 2.63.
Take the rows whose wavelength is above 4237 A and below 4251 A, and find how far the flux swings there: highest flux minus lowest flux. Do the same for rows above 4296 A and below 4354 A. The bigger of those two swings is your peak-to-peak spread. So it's 6.6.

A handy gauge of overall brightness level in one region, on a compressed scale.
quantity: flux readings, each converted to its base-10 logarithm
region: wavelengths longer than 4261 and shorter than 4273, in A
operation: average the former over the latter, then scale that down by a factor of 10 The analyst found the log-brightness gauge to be 0.086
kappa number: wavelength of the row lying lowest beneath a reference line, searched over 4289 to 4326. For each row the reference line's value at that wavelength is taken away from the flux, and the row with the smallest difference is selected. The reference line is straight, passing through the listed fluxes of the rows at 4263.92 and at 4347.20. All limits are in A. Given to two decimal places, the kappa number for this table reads 4307.34 A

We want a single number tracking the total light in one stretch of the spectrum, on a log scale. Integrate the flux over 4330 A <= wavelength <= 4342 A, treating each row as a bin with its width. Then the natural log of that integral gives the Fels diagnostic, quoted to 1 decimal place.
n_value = 4.8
